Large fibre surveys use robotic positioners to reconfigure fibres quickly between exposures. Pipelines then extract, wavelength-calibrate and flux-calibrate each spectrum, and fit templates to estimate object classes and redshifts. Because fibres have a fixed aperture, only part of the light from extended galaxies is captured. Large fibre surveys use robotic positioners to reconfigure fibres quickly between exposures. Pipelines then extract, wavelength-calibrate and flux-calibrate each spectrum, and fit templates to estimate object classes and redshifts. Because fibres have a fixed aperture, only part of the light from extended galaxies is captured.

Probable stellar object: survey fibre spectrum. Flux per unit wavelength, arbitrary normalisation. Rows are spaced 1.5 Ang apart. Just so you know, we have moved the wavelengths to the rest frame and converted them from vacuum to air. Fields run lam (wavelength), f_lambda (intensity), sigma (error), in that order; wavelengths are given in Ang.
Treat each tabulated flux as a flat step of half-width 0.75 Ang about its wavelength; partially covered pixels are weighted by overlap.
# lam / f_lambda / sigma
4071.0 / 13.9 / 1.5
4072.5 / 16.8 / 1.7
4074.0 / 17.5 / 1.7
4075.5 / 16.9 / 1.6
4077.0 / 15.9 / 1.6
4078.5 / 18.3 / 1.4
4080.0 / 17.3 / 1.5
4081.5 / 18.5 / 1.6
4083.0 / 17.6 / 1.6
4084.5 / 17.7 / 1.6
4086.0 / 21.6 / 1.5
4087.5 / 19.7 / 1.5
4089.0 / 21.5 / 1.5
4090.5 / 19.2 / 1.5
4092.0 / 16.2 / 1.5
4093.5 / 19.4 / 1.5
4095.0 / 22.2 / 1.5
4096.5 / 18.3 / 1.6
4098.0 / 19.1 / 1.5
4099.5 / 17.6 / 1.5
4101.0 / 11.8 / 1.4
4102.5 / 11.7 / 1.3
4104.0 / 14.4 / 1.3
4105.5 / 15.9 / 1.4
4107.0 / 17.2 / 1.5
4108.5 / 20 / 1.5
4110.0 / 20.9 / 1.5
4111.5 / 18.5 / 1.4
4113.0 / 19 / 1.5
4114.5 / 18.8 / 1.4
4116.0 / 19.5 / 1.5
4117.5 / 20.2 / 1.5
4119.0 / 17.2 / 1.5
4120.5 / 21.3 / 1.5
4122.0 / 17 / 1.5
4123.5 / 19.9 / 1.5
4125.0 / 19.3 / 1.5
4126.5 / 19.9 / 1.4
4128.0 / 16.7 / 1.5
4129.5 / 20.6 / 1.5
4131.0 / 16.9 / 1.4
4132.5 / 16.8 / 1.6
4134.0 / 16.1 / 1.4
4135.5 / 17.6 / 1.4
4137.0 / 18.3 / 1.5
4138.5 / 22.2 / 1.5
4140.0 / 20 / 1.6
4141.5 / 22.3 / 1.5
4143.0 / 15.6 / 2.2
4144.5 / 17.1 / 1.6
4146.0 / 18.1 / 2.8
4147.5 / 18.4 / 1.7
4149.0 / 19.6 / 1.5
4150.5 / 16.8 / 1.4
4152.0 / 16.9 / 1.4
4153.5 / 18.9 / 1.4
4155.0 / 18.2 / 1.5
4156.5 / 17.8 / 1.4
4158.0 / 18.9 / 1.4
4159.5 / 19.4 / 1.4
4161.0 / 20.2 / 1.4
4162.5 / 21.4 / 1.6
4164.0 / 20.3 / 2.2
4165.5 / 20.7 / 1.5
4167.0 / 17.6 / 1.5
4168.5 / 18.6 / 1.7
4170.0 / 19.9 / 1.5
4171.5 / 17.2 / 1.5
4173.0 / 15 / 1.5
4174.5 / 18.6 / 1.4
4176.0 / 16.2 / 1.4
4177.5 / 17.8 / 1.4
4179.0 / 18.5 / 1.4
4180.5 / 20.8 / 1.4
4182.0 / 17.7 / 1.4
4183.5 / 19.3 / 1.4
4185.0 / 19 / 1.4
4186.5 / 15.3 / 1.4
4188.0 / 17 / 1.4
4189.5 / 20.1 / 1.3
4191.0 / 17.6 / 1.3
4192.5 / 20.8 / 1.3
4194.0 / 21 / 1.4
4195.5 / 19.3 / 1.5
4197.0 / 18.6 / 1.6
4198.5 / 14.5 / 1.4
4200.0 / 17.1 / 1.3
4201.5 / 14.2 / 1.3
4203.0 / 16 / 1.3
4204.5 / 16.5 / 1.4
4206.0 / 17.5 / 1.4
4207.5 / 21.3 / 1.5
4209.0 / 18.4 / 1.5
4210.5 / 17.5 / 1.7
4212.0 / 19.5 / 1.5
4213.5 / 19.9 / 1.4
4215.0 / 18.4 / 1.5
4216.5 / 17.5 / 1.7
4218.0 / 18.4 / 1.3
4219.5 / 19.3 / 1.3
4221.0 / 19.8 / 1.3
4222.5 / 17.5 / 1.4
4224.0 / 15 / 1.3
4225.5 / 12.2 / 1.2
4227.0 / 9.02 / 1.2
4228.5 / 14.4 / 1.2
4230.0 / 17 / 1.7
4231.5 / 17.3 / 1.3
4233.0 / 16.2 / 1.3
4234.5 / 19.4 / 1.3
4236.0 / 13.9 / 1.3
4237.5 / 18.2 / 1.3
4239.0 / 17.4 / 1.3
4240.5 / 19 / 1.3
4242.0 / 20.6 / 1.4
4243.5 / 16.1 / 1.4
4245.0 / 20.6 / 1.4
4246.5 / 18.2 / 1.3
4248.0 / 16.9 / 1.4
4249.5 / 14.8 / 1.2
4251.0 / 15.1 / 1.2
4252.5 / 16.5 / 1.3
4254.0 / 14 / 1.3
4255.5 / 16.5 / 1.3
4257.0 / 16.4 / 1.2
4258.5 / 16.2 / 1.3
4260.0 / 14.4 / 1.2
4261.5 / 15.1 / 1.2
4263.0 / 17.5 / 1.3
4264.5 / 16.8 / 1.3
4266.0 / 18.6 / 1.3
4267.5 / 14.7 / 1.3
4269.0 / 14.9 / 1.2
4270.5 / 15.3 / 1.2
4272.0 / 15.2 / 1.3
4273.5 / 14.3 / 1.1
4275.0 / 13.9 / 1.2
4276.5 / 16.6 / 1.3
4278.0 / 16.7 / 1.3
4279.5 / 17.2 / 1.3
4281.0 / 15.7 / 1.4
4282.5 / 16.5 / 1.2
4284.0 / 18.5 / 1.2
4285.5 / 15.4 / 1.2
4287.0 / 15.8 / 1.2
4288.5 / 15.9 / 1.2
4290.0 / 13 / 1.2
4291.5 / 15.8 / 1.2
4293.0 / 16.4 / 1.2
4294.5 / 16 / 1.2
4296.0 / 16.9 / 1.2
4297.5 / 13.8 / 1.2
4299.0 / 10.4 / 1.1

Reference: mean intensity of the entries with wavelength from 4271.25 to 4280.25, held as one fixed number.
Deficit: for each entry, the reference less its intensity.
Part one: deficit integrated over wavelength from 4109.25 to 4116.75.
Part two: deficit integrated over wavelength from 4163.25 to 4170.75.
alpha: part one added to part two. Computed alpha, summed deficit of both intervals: -56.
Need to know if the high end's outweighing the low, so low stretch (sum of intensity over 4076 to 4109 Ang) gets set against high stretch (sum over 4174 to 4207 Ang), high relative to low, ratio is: 1.01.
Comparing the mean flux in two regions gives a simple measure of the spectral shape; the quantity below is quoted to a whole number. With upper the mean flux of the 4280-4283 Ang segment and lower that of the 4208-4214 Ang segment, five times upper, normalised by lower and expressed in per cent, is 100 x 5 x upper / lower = 428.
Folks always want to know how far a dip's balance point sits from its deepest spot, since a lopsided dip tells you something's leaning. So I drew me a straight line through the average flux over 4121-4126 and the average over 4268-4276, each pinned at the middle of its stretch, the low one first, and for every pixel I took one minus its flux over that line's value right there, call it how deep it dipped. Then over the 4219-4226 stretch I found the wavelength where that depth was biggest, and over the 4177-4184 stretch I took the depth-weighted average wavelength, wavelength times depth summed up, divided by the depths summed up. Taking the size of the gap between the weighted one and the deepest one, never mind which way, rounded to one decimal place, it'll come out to 44.5 Ang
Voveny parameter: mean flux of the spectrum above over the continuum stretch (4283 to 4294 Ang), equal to 16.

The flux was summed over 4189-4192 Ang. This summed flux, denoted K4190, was 37.7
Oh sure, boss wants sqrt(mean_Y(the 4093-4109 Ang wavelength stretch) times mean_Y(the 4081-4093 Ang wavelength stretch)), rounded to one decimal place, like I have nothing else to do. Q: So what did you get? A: 18.0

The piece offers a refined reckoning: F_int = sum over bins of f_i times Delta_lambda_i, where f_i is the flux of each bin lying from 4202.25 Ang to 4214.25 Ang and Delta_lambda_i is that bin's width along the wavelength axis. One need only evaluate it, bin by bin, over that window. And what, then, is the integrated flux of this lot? 220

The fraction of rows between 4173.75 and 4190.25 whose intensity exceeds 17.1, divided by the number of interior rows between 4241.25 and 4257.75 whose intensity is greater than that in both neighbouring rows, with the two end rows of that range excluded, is 0.24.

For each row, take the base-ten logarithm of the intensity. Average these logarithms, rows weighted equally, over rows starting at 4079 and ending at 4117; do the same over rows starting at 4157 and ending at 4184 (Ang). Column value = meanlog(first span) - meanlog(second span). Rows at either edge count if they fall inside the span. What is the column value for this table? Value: -0.018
